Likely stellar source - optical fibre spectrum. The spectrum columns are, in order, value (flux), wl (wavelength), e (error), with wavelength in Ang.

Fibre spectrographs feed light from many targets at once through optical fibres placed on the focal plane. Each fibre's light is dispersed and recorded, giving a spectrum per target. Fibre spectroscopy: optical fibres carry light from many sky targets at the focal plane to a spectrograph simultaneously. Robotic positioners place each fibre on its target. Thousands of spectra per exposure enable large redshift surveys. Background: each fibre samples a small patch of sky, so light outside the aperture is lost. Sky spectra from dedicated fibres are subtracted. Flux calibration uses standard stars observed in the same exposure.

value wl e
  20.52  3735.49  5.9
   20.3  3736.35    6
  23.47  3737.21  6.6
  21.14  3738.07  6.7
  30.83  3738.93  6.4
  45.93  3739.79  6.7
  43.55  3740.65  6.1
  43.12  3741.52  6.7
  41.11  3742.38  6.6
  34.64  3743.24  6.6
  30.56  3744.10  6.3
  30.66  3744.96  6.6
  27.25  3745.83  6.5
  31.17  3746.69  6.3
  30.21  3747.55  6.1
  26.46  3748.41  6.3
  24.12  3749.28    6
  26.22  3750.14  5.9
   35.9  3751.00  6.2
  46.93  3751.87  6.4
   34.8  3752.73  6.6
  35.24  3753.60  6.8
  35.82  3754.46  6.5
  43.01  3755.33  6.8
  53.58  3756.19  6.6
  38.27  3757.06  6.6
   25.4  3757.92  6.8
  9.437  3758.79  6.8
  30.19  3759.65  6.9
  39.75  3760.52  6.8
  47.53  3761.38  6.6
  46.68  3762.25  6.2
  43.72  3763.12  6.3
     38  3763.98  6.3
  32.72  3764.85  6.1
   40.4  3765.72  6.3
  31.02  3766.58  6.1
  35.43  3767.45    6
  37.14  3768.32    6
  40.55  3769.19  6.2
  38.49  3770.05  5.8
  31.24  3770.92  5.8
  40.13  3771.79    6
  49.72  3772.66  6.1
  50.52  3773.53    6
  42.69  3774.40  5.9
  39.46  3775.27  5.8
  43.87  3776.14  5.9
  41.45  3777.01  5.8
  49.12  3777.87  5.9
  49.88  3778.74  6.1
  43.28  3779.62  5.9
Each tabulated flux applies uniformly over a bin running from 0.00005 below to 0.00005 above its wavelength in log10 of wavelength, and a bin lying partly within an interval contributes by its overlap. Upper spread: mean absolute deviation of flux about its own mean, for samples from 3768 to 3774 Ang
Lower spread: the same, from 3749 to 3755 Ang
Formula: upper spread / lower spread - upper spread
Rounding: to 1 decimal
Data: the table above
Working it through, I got -4.1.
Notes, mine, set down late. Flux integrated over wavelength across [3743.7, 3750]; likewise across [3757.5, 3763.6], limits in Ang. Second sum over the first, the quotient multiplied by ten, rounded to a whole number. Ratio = 12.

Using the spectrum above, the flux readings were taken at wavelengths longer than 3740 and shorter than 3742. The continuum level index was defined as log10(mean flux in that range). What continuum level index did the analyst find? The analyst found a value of 1.64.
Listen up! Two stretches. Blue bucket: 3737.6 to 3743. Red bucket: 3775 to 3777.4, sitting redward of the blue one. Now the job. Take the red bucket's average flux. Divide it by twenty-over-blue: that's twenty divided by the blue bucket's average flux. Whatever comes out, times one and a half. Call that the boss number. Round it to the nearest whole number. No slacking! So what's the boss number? 117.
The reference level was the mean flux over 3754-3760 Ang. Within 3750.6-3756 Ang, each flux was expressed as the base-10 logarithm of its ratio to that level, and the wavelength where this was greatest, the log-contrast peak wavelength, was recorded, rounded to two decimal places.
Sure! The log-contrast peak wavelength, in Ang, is 3751.87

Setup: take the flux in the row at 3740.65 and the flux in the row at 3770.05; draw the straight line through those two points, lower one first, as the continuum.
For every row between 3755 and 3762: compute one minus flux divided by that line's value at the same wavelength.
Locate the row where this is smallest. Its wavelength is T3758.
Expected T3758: 3756.19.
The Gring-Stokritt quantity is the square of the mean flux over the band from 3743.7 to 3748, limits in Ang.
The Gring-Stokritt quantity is 898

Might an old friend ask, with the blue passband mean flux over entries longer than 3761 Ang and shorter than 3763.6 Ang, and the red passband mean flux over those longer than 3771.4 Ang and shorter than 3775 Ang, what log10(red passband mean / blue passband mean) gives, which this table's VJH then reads 0.00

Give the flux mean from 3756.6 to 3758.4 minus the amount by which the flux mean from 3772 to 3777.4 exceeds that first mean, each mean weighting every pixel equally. 19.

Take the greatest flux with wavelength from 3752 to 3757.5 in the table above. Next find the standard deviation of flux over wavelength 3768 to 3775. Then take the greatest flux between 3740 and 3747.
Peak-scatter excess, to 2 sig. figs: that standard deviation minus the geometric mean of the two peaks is -42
